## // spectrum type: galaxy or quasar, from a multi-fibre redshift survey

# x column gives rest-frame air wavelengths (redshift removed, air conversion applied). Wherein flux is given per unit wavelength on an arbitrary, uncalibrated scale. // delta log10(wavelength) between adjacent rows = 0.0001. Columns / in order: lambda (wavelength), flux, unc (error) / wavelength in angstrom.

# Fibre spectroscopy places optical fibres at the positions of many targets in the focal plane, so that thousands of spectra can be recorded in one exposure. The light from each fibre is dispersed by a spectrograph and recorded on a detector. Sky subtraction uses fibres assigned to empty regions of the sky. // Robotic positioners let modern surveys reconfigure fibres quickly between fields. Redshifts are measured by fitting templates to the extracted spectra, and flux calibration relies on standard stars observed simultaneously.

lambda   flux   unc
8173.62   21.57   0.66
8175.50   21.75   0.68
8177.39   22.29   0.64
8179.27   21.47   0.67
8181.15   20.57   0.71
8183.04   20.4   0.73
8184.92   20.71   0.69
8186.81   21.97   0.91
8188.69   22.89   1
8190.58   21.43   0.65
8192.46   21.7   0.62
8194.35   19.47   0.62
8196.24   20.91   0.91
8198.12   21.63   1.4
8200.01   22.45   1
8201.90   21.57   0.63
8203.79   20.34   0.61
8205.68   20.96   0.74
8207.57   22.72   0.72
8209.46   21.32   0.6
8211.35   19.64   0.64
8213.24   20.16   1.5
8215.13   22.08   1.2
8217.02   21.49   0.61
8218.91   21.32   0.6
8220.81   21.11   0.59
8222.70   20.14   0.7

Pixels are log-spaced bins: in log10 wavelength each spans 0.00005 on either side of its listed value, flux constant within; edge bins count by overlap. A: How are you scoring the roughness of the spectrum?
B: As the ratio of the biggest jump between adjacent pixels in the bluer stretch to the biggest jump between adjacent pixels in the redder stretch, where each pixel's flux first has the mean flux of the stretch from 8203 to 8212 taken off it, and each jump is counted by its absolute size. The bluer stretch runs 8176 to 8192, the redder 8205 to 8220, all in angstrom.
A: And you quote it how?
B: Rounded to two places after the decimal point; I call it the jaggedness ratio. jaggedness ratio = 0.76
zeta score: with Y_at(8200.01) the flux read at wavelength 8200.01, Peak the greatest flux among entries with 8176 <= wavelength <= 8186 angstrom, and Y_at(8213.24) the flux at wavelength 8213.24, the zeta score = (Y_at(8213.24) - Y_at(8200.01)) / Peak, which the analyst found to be -0.10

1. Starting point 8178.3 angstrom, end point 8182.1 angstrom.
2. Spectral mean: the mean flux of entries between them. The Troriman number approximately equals 21.0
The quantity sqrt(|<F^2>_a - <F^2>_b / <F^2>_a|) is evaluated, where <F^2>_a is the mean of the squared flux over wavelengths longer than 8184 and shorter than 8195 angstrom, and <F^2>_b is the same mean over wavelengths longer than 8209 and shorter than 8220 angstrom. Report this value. 21.4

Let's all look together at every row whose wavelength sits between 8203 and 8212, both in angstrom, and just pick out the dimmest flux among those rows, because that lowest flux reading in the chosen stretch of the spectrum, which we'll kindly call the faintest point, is 19.64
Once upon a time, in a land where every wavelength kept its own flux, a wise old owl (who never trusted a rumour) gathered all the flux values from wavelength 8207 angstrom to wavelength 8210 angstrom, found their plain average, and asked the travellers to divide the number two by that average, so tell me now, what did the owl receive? 0.0908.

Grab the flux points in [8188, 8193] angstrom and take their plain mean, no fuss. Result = 22.0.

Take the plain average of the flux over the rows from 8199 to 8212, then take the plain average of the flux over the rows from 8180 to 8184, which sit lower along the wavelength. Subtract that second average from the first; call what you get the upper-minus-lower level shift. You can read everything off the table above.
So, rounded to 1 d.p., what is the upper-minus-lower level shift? 0.8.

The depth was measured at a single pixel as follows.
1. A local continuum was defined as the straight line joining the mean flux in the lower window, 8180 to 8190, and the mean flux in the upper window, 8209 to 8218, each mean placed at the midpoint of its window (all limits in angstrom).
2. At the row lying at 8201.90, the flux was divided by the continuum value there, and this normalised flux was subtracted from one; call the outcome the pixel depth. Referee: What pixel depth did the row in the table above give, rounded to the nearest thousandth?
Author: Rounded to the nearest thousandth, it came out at -0.023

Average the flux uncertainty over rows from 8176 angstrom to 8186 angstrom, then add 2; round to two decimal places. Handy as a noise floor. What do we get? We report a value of 2.69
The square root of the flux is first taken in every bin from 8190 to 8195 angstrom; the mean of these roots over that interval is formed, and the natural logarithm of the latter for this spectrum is 1.52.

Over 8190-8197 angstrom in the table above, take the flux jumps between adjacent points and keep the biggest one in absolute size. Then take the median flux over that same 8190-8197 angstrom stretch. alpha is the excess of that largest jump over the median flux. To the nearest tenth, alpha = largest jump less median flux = -18.9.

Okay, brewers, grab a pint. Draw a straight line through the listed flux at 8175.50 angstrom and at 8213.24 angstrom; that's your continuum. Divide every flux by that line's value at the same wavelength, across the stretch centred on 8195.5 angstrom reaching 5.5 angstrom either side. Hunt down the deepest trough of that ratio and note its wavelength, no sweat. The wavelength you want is 8194.35 angstrom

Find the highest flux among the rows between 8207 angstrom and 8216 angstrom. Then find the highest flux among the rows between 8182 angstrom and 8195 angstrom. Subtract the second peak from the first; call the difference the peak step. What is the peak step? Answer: -0.2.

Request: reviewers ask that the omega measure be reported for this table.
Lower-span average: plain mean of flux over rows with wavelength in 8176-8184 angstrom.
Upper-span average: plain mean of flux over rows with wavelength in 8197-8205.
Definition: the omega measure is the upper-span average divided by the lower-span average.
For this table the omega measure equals 1.01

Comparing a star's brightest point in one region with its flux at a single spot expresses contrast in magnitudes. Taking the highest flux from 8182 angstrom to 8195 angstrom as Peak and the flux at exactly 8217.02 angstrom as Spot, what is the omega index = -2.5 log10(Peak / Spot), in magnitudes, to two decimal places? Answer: -0.07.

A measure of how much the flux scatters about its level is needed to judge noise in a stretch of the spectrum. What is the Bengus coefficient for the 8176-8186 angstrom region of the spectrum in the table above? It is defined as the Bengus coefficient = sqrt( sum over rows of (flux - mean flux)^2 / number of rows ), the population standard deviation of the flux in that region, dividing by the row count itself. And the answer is 0.70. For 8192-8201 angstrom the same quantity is 1.01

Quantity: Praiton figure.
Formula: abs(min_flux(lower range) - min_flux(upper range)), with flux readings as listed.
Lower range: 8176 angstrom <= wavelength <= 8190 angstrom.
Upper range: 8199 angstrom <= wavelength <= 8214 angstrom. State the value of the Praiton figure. 0.76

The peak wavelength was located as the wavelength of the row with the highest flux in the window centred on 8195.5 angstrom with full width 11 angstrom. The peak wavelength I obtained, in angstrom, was 8200.01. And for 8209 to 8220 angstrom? 8215.13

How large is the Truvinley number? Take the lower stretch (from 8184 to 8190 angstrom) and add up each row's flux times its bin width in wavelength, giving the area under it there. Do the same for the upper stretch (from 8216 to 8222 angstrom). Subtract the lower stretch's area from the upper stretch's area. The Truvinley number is -3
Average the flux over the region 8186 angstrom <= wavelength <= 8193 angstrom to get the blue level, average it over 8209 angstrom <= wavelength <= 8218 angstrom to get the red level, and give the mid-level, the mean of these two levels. 21.5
